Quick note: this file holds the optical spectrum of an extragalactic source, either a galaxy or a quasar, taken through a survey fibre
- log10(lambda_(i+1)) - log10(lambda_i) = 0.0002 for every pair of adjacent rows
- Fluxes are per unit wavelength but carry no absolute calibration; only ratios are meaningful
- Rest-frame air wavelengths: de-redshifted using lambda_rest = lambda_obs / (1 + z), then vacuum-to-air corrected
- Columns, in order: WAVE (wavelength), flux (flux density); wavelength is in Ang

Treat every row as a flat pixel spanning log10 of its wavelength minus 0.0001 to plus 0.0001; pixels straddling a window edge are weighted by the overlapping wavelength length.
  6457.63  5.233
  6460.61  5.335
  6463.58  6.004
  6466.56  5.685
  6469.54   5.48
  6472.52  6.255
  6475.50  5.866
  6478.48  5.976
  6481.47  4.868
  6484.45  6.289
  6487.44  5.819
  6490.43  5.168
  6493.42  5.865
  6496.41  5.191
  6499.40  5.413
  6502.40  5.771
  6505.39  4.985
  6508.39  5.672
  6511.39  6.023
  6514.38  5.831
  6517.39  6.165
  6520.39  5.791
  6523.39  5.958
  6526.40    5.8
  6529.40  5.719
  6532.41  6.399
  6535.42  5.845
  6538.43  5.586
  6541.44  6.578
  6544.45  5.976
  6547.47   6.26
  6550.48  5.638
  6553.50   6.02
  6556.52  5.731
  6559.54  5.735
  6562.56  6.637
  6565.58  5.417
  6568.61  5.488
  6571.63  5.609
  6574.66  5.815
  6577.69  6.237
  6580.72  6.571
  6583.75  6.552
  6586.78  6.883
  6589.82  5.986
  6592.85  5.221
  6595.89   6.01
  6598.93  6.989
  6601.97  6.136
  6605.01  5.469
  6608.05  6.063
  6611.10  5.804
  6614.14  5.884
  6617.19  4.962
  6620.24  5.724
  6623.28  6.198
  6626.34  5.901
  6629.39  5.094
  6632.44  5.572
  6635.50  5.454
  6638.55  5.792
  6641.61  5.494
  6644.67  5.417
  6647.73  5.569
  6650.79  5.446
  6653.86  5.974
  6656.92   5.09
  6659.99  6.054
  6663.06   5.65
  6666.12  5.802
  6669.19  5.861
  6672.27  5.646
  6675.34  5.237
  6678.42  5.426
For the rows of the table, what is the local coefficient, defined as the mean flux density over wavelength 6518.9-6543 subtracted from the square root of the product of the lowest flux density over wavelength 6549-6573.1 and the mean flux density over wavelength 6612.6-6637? -0.45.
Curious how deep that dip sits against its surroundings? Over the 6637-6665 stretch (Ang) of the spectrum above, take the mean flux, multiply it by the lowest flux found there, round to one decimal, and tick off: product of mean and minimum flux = 28.6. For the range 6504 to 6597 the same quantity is 29.6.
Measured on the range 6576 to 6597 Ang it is 32.4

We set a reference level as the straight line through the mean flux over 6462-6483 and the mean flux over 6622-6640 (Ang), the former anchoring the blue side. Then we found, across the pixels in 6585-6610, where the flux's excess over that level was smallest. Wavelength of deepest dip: 6592.85 Ang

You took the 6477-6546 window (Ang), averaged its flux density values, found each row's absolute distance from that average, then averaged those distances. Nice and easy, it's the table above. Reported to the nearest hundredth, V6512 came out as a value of 0.31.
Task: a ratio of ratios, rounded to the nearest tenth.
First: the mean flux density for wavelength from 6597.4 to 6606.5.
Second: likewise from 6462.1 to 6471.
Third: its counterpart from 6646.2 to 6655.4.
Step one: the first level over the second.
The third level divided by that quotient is 5.2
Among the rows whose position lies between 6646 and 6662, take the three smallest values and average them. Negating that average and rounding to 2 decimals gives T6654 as -5.37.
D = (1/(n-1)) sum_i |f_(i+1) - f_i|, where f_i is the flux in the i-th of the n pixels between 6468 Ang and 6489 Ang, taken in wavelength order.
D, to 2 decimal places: 0.71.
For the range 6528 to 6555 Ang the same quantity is 0.55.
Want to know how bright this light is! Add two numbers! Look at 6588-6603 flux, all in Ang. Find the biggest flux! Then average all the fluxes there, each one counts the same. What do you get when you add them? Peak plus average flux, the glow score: 13.1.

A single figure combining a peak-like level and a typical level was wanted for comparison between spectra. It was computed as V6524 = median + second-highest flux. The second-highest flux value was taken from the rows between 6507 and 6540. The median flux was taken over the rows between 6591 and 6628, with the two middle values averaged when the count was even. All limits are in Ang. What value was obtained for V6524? 12.1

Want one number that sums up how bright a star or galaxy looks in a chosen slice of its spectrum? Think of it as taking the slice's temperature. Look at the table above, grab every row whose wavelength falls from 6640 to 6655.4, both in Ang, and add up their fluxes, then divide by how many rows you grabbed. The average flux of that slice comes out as 5.58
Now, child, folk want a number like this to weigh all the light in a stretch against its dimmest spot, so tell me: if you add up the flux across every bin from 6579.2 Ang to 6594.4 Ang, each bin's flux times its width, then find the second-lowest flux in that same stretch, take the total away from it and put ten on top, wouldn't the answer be -79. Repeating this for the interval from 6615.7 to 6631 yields -70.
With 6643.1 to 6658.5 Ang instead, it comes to -69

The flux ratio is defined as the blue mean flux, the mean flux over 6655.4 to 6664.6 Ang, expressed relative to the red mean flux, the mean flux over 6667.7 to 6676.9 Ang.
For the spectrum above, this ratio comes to 1.00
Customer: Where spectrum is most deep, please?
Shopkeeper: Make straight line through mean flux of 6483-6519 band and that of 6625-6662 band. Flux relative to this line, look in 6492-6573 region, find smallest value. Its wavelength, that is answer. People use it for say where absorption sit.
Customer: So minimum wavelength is 6505.39 Ang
